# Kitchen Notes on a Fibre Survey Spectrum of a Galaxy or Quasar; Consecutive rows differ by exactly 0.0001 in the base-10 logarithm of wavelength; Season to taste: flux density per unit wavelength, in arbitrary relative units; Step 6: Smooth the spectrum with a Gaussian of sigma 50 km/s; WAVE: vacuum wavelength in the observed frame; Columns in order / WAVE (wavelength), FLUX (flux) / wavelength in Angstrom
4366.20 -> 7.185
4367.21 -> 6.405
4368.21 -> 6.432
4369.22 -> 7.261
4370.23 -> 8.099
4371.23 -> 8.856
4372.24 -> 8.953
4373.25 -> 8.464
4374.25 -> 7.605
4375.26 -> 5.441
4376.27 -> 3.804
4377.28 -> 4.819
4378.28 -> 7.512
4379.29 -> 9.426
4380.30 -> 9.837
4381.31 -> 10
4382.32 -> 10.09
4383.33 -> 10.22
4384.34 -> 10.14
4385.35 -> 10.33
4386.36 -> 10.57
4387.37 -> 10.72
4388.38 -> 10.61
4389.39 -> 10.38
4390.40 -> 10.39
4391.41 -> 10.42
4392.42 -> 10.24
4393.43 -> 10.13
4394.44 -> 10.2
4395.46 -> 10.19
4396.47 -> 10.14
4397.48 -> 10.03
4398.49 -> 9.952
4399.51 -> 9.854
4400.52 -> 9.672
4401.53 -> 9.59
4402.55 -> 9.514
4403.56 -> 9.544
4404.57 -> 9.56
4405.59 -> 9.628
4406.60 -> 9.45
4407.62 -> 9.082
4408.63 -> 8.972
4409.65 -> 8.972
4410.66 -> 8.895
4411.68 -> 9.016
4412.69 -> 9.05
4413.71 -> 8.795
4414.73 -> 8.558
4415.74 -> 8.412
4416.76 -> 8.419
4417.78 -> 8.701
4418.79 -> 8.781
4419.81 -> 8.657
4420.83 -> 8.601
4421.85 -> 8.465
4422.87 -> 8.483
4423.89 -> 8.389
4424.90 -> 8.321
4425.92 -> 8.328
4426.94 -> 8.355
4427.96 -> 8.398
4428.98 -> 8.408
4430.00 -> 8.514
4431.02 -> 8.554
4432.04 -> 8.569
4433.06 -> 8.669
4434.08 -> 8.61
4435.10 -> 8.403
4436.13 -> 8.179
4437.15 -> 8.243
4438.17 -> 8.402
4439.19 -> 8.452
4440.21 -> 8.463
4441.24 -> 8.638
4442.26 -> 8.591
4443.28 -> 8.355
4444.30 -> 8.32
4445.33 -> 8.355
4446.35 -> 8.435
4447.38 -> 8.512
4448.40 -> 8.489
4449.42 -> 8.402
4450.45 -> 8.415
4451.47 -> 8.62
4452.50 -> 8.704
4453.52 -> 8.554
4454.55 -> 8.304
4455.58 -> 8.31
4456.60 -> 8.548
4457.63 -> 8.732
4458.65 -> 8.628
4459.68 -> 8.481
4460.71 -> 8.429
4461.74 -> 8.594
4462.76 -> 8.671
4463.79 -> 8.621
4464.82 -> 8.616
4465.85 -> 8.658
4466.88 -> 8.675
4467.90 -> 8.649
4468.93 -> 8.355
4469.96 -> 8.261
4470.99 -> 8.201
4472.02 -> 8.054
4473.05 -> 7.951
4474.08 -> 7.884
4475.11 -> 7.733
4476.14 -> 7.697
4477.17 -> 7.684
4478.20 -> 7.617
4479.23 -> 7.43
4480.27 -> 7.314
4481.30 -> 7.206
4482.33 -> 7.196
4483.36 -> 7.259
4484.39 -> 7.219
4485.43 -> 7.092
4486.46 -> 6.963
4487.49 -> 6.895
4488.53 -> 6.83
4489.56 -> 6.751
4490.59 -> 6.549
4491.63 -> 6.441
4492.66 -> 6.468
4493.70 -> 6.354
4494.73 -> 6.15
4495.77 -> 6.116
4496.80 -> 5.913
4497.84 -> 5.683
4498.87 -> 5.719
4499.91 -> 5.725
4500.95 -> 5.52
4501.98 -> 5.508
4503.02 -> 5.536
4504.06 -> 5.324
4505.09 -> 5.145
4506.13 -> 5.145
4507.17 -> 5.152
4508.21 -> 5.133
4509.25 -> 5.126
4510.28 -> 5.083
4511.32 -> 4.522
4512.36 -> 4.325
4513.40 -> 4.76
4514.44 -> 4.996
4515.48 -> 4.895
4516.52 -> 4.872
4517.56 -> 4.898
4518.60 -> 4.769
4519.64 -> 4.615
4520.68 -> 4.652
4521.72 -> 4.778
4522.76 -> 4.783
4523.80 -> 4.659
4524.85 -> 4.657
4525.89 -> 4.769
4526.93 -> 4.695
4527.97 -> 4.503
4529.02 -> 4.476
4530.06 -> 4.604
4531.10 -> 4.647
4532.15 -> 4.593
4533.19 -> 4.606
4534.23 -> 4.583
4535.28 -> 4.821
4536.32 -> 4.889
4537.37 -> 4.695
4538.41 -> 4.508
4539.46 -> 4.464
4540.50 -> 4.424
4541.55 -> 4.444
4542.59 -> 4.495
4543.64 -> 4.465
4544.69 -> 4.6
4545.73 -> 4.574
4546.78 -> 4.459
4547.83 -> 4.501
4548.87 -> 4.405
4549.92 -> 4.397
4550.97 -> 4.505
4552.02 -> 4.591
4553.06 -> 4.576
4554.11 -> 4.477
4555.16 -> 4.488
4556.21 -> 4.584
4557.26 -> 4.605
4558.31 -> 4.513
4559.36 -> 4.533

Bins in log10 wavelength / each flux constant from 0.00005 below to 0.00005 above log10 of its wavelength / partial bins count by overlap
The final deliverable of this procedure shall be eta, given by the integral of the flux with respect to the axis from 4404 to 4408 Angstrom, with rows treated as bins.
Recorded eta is 38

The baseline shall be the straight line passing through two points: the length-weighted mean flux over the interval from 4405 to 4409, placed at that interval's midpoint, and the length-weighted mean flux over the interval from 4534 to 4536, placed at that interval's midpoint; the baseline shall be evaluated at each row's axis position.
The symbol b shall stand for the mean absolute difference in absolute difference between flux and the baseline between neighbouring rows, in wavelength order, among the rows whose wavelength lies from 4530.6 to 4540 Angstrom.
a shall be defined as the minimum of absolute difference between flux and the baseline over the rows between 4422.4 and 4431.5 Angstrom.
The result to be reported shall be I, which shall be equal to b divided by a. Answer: 1.6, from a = 0.04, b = 0.062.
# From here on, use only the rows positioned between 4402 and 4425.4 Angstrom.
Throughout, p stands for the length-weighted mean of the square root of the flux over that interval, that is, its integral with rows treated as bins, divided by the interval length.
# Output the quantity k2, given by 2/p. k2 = 0.67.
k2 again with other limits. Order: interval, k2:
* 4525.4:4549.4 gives 0.94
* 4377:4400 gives 0.64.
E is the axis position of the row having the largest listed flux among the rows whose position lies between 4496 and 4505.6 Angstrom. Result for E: 4496.80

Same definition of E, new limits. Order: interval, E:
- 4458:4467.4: 4466.88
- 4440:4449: 4441.24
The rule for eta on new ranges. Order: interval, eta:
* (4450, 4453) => 26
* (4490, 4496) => 38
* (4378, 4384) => 58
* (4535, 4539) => 19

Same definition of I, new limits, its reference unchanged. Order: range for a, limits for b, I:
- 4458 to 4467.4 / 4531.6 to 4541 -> 0.1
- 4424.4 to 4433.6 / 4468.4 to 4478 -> 1.4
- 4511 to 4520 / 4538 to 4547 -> 0.1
